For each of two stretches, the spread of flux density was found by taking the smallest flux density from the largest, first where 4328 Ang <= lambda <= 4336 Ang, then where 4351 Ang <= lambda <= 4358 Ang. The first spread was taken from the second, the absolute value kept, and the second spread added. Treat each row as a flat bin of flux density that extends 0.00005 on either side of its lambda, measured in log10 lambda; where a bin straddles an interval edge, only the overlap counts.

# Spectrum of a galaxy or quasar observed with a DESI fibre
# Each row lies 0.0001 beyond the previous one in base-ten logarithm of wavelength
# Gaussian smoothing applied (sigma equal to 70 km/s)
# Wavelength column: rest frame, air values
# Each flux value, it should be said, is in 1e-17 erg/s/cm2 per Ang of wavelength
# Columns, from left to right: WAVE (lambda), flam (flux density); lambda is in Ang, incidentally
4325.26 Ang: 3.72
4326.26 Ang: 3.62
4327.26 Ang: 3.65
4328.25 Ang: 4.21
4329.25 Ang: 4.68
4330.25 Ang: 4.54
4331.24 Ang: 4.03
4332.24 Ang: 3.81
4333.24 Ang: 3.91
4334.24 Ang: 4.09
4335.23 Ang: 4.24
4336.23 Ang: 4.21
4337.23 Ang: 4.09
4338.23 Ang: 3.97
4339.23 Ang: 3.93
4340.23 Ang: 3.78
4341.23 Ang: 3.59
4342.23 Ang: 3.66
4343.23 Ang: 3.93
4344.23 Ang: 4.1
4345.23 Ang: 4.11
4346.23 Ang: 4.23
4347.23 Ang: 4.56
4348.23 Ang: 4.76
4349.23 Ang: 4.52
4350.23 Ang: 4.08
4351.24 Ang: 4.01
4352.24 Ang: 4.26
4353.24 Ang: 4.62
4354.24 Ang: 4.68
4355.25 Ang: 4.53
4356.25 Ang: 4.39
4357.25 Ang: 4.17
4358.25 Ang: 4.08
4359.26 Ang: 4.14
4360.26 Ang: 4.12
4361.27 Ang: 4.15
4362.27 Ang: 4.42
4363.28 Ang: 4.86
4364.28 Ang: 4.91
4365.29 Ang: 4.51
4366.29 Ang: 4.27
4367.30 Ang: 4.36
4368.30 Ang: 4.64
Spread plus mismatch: 0.87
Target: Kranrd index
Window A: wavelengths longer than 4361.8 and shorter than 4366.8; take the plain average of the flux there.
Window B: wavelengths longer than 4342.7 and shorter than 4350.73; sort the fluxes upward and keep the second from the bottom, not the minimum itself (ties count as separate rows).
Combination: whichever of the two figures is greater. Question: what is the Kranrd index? 4.6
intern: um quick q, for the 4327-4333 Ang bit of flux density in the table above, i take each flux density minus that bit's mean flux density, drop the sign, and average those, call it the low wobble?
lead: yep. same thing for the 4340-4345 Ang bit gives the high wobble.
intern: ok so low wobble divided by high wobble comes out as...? 2.0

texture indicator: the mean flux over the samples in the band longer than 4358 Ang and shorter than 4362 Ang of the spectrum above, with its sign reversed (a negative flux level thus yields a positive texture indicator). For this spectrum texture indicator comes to -4.1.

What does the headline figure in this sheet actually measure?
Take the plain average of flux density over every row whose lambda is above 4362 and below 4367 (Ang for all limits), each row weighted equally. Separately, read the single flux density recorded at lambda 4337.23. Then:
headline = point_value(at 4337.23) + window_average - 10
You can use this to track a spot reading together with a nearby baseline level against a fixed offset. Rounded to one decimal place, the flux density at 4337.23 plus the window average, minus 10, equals -1.3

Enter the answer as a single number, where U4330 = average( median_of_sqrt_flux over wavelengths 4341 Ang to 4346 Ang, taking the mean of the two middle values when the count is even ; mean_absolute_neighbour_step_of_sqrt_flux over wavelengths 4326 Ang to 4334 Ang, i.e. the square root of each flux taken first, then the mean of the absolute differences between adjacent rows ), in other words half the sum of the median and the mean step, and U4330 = 1.03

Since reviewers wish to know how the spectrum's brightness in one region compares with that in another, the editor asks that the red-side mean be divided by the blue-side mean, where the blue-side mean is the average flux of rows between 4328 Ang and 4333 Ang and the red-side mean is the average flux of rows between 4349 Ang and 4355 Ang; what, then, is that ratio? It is 1.03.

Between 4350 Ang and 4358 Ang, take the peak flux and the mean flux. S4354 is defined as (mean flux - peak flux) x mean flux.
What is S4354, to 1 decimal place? -1.5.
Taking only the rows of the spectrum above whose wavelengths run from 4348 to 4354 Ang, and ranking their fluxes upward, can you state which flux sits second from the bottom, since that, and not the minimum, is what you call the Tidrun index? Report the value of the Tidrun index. 4.08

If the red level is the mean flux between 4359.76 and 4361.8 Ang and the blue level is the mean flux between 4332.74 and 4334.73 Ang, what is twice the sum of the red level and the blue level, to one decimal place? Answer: 16.3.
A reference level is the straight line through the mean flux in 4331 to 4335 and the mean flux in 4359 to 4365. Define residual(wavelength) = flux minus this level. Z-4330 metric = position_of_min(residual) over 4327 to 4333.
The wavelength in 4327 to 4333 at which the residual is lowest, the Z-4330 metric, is 4327.26 Ang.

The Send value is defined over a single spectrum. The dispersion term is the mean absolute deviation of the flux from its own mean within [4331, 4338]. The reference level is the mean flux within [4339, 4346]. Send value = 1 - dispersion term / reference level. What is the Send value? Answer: 0.970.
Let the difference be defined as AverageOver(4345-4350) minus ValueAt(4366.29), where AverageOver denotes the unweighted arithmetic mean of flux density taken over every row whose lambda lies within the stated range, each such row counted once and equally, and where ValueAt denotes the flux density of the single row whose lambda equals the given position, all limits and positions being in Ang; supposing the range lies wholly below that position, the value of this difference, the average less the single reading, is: 0.2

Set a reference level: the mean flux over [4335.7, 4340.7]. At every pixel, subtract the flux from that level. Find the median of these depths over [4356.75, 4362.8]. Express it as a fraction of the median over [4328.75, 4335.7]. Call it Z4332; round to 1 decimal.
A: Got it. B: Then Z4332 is 1.6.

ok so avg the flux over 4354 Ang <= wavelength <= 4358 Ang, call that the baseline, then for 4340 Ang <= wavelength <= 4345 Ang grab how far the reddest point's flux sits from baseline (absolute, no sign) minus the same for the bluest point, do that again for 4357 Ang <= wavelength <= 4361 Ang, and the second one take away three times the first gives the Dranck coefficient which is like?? 1.0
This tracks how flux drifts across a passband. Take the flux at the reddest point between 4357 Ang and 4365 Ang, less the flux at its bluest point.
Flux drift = 0.74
